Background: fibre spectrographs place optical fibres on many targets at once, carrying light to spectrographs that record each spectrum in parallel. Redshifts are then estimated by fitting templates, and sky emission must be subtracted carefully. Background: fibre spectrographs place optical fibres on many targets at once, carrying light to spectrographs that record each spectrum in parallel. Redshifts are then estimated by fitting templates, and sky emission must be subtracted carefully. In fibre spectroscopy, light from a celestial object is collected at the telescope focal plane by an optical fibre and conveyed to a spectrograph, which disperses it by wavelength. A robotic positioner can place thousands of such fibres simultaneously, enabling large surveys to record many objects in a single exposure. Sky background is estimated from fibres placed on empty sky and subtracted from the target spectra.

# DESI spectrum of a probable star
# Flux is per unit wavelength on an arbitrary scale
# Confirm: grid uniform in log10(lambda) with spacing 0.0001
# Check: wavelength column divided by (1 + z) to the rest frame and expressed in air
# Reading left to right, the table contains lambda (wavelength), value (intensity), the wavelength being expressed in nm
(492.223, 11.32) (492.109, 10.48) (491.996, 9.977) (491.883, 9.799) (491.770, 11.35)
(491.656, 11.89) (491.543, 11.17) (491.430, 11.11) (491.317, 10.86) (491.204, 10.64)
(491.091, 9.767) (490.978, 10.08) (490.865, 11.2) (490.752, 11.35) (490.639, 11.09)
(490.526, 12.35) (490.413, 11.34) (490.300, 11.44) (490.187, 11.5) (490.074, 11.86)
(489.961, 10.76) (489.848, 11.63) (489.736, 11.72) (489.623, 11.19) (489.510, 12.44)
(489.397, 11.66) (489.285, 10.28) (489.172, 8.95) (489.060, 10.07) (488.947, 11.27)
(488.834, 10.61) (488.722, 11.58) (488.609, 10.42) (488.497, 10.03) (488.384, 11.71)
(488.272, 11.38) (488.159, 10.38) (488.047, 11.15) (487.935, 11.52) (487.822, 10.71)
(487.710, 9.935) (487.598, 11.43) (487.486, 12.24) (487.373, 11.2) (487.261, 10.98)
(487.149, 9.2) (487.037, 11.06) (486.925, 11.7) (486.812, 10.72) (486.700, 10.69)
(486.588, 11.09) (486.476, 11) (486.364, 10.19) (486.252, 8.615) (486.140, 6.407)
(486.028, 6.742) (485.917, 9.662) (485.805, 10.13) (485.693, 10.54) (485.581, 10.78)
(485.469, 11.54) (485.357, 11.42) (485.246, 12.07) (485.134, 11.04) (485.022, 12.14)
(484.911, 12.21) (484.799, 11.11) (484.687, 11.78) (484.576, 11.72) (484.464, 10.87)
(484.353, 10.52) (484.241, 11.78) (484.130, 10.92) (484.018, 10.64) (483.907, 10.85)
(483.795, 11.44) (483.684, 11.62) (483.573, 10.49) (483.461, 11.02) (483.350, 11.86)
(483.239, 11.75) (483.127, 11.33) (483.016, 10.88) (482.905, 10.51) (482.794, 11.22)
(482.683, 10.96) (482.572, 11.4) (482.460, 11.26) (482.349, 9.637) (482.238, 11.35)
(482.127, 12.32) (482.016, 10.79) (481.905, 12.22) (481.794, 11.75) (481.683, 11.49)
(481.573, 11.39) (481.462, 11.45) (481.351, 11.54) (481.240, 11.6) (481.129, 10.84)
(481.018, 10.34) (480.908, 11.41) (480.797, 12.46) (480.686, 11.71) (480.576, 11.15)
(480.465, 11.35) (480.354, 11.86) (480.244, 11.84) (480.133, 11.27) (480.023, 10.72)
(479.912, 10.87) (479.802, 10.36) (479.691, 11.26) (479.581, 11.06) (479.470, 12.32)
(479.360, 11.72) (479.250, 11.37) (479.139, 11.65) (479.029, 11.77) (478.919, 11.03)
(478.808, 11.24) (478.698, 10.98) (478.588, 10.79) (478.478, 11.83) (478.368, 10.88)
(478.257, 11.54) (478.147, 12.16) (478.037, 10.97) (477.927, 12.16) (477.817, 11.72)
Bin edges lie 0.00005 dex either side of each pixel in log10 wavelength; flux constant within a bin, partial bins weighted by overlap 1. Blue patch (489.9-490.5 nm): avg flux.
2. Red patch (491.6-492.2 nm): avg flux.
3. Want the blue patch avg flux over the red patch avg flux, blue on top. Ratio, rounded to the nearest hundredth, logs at 1.06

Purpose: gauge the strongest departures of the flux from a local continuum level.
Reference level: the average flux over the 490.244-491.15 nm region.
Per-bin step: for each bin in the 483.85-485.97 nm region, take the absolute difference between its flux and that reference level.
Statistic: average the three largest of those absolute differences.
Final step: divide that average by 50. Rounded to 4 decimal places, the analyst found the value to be 0.0241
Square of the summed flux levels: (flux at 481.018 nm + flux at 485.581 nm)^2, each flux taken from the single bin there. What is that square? 446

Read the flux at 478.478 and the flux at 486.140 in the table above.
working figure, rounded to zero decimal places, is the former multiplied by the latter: 76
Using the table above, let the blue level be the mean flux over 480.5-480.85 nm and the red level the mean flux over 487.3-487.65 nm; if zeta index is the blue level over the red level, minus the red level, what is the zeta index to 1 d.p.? -10.6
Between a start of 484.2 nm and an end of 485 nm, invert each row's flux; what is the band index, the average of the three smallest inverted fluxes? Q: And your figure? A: 0.0839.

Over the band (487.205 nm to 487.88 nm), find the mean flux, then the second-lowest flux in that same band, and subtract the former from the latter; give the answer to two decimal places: -0.37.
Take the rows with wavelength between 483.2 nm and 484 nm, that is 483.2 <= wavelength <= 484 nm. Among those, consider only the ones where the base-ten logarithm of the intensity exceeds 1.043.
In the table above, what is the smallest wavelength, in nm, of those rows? 483.239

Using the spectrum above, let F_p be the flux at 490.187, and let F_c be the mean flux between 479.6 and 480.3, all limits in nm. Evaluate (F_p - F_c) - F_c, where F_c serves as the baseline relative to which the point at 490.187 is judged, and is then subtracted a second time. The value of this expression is -10.6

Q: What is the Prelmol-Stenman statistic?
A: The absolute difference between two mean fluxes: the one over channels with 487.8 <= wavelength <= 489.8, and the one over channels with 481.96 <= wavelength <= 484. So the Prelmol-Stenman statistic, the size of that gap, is 0.2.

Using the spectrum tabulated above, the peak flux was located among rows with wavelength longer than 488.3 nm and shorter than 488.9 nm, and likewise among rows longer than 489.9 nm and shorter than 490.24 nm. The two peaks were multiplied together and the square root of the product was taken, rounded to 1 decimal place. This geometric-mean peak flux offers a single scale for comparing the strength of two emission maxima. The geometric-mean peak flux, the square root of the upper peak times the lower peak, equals 11.8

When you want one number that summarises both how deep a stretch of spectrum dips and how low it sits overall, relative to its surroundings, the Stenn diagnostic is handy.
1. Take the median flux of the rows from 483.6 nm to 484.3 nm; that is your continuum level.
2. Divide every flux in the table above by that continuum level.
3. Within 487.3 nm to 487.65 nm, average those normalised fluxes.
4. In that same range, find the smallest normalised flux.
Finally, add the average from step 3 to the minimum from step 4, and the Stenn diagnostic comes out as 2.04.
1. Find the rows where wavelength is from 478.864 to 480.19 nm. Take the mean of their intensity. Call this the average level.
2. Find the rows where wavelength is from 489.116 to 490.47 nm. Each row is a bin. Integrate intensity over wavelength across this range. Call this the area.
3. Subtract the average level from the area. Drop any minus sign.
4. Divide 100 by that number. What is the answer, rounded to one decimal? 25.5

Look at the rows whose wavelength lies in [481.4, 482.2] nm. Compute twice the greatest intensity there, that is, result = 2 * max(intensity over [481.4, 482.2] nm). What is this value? 24.6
